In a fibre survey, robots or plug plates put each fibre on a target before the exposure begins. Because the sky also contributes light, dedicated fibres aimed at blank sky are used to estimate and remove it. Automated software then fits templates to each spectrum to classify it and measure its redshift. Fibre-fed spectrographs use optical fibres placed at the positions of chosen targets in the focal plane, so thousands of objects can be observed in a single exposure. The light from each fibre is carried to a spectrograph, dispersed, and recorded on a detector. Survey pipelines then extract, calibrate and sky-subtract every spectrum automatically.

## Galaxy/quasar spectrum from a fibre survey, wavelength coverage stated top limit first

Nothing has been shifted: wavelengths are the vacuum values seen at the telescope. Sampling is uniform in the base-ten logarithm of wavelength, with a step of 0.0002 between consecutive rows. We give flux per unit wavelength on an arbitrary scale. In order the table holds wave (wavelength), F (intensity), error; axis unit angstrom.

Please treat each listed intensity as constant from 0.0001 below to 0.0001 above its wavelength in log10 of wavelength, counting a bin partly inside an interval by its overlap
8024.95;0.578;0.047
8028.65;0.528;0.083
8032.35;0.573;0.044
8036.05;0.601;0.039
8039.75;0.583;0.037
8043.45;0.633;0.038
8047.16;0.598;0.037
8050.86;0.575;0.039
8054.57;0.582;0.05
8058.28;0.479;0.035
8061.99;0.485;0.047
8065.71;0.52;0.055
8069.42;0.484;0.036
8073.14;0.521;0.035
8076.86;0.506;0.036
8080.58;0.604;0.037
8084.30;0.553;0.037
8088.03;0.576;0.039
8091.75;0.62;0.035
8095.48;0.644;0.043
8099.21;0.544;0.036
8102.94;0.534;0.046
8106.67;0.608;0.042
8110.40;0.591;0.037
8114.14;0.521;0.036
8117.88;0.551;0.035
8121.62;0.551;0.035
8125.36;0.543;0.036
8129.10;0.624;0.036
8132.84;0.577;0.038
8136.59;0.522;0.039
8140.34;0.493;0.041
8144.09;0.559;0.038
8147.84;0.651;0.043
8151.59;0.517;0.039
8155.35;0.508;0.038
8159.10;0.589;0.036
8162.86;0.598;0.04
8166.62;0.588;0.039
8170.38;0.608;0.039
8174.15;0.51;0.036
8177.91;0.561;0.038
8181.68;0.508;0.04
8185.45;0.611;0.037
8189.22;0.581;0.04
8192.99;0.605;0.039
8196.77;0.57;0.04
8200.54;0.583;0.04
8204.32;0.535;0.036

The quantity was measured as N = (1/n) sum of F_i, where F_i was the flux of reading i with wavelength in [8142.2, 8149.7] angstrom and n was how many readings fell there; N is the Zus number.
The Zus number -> 0.605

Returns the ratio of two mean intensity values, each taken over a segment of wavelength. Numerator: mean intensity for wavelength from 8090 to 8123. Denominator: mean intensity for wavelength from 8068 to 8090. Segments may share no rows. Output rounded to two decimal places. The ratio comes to 1.06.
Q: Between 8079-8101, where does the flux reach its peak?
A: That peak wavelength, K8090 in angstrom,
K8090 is 8095.48 angstrom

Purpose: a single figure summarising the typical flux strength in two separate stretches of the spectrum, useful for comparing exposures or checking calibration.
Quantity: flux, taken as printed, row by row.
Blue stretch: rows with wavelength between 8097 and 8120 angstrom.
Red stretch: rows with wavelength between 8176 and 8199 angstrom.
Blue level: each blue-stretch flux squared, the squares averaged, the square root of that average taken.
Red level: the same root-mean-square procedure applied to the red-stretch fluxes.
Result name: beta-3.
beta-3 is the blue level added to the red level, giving 1.13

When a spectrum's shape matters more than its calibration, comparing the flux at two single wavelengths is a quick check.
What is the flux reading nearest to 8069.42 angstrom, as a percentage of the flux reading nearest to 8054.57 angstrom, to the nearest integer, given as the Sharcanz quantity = 83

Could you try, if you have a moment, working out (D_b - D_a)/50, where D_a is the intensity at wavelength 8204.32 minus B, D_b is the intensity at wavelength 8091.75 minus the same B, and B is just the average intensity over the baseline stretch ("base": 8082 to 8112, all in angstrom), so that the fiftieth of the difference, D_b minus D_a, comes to 0.0017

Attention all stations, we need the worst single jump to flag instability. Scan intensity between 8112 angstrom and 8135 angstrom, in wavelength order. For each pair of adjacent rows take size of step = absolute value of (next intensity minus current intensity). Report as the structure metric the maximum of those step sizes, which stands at 0.081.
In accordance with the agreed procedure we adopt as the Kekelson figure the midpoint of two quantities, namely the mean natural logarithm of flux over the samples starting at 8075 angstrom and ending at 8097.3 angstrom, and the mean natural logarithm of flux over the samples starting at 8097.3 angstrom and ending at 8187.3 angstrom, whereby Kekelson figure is -0.561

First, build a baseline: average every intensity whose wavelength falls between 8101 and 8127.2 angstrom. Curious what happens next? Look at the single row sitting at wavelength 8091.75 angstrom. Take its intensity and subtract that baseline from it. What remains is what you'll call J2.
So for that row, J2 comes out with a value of 0.06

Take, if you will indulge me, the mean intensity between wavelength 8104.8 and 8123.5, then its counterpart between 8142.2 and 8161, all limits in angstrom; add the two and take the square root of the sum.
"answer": 1.063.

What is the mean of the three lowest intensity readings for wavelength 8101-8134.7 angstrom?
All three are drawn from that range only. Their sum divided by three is 0.533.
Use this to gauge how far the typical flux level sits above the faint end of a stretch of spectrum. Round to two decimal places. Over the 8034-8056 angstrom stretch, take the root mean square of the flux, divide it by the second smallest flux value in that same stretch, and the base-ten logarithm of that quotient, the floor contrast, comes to 0.01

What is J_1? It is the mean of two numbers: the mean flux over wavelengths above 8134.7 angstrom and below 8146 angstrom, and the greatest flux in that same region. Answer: 0.542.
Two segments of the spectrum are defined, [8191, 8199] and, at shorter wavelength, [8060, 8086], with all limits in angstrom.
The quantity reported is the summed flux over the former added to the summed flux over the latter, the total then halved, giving 2.42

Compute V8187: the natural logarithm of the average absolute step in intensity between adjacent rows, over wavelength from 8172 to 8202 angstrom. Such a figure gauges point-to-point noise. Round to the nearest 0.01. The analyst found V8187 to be -3.12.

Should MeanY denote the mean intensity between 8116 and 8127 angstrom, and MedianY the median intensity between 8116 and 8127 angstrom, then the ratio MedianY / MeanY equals 1.00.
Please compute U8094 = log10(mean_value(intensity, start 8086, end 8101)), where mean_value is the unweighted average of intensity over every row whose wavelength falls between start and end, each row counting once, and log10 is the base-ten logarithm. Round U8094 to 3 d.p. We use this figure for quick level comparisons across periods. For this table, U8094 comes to -0.225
